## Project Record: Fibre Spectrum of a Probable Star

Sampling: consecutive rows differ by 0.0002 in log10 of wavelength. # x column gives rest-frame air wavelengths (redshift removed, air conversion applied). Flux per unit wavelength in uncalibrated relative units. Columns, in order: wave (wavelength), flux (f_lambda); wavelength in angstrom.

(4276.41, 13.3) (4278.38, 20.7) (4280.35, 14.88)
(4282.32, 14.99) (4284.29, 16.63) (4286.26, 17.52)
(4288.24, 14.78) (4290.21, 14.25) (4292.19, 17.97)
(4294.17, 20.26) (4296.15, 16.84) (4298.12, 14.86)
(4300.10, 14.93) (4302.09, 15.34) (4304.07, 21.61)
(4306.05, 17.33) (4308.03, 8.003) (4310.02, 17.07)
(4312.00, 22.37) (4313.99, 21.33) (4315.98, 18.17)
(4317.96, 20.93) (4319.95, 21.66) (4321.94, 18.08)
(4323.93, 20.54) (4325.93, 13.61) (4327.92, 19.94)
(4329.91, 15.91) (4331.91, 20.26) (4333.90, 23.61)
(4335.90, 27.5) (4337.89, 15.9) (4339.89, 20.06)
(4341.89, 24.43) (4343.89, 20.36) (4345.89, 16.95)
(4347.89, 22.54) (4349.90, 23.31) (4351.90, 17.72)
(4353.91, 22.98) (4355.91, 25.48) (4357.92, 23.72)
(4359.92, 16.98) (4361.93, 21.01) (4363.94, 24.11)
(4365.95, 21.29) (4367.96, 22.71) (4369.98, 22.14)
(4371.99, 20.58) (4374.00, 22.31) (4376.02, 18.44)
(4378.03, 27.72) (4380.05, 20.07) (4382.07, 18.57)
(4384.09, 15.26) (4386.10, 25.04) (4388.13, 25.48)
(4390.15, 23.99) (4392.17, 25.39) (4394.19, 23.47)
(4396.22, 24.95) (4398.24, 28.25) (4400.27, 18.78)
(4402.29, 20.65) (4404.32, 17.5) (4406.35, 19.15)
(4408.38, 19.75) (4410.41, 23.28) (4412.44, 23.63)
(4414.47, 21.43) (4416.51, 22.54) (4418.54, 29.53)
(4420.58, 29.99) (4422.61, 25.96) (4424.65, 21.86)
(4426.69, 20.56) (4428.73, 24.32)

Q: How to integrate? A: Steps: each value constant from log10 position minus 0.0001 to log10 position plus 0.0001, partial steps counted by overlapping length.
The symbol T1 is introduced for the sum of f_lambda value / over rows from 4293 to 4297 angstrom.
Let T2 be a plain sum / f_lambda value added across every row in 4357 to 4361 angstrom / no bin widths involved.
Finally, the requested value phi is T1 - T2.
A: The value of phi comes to -3.6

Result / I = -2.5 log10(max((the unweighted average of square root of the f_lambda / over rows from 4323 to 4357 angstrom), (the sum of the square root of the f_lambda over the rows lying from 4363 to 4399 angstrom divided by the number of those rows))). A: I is -1.69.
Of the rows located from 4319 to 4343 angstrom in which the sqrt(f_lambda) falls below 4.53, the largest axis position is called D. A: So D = 4339.89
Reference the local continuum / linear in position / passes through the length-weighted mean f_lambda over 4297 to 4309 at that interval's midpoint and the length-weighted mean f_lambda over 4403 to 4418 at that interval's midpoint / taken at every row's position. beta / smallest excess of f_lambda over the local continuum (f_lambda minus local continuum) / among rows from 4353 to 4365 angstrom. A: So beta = -1.5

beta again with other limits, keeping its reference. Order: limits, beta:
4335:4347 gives -1.4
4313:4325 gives 1.7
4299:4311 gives -7.7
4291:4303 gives -0.3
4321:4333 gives -3.0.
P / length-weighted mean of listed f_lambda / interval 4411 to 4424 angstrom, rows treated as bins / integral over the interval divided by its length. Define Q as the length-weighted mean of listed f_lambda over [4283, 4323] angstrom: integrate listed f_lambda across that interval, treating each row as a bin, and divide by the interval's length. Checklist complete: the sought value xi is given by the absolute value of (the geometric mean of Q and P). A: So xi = 21.1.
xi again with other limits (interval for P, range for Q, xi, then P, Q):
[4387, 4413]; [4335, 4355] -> 21.9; 22.6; 21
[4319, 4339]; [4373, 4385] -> 20.1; 19.7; 20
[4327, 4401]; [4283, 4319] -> 19.4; 21.8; 17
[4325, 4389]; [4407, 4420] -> 22.3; 21.1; 23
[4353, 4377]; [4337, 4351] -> 21.2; 21.8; 21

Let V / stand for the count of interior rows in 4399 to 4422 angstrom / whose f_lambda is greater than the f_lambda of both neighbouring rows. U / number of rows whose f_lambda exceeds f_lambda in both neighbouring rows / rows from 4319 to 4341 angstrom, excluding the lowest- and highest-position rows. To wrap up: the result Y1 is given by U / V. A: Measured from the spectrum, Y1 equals 1.5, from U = 3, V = 2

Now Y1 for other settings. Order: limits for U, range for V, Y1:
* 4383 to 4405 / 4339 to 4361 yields 1.3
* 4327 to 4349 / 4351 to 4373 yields 0.7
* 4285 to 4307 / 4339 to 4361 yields 0.7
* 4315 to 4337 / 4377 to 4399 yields 1.5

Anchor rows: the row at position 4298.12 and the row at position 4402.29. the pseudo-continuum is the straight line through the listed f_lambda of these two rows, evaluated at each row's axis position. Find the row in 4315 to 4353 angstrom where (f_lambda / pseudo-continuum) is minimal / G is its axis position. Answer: 4325.93 angstrom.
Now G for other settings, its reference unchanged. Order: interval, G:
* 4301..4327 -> 4308.03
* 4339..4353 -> 4345.89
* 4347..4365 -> 4359.92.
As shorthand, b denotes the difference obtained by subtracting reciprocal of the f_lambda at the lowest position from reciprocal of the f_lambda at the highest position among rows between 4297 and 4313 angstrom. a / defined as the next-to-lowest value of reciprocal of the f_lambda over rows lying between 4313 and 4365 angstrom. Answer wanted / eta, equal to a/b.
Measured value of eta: -2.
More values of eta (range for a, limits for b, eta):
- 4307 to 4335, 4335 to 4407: 3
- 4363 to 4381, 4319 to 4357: -6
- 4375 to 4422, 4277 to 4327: 1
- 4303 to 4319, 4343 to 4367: -22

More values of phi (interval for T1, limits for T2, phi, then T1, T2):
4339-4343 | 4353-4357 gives -4.0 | 44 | 48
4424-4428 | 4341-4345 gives -2.4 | 42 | 45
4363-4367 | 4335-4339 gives 2.0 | 45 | 43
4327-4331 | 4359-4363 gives -2.1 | 36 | 38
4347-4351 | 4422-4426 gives -2.0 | 46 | 48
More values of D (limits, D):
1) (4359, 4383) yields 4382.07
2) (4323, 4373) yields 4359.92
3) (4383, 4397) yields 4384.09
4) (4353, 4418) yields 4408.38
